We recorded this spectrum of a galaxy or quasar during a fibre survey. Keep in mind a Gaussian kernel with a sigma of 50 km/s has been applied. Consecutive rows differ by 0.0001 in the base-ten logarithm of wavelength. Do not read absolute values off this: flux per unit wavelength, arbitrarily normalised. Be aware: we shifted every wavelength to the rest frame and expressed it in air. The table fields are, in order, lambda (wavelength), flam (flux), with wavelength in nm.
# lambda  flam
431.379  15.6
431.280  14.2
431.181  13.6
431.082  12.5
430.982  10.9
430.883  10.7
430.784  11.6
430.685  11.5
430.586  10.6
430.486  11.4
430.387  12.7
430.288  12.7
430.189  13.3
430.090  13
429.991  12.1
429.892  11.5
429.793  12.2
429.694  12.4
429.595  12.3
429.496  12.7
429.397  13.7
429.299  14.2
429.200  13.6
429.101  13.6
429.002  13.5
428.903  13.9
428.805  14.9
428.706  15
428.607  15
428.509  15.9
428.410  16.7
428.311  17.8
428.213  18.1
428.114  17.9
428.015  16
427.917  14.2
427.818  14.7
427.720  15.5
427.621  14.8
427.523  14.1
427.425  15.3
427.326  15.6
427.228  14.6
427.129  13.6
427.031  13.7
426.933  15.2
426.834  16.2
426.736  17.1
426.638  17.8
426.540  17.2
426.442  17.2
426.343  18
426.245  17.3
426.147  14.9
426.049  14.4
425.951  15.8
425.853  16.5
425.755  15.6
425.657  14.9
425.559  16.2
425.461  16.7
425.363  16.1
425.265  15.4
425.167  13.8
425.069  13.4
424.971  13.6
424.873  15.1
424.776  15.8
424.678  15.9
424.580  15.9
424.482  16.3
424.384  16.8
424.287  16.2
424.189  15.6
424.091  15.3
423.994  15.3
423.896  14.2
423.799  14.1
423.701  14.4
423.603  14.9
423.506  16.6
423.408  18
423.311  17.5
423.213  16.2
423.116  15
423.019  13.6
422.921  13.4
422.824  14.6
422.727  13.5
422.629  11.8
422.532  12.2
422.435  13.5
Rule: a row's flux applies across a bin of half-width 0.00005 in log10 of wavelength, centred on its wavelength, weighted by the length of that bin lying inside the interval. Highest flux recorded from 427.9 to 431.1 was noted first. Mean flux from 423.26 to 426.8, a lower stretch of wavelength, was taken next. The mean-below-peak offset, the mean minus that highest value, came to -2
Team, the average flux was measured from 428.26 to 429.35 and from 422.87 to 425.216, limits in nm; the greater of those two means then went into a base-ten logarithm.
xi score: 1.18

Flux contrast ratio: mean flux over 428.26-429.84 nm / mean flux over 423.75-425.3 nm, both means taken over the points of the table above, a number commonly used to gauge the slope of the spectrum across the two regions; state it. 0.94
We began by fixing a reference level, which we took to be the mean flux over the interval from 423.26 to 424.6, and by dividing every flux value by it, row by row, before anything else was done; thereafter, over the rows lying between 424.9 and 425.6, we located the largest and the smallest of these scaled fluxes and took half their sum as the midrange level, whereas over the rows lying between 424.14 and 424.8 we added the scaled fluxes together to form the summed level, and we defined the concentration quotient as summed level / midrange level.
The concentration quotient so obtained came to 7.48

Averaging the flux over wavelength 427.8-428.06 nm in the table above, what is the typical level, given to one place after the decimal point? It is 15.0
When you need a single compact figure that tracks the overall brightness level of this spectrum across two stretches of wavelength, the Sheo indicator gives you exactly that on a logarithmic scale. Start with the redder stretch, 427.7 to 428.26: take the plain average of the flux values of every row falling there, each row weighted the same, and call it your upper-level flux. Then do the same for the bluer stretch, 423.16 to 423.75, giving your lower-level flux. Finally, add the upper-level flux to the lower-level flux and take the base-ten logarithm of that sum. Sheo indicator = 1.51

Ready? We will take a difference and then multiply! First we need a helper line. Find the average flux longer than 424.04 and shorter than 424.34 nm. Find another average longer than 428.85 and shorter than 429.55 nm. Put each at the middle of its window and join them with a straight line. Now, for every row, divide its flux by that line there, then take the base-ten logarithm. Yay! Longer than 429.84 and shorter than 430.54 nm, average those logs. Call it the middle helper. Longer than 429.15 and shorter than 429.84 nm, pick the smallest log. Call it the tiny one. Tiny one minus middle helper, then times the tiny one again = 0.0004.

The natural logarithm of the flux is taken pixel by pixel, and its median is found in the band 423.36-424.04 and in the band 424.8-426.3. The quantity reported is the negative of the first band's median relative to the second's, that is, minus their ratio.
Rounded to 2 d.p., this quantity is -0.99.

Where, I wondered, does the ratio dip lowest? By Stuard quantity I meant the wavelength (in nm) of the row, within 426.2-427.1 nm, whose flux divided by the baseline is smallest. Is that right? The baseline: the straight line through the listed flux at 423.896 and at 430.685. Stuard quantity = 427.031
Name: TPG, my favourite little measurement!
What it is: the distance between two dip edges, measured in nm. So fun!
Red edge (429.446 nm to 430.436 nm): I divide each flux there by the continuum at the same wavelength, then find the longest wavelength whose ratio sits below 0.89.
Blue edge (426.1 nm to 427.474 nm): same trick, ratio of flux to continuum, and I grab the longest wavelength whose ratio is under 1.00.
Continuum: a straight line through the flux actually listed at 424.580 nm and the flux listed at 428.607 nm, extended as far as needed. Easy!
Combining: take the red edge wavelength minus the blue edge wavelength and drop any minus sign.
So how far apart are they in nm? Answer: 3.16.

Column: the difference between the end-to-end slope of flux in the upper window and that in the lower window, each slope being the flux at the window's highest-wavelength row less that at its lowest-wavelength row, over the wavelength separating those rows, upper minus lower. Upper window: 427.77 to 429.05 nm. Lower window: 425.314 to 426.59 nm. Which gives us -1.9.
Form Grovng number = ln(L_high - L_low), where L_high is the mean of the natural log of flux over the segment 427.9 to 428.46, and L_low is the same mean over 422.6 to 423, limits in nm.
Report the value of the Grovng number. -1.5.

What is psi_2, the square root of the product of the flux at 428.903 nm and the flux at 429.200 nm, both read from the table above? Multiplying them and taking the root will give 13.7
